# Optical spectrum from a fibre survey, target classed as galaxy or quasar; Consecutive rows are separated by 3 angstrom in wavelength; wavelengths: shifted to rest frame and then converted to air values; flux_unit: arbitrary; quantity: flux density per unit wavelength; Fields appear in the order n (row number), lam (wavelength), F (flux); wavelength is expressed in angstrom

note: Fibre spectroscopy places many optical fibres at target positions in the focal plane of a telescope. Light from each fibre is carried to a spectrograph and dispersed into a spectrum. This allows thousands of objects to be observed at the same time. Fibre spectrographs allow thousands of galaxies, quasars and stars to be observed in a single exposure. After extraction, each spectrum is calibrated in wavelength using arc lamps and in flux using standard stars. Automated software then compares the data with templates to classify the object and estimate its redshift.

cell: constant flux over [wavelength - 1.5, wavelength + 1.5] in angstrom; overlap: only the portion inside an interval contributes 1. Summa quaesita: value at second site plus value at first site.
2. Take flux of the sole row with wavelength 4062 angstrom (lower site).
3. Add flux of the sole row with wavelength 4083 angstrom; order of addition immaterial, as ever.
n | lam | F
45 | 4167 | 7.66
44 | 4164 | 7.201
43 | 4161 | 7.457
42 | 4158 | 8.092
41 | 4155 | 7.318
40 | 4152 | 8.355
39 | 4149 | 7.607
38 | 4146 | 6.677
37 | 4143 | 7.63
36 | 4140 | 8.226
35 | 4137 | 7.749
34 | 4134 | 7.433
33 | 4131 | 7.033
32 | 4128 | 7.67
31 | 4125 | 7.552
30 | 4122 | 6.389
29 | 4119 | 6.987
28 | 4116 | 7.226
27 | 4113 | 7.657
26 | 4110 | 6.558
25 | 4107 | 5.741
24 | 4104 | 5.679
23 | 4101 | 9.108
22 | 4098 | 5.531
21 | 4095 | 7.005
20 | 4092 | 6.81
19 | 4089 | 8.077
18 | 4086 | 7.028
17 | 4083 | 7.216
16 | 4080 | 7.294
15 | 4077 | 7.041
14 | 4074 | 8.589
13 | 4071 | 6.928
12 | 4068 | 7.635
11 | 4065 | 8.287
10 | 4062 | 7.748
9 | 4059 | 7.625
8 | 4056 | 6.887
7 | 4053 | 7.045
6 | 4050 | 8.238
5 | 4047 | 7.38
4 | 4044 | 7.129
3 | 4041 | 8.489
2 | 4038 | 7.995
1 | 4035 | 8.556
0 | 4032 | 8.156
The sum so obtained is 15.0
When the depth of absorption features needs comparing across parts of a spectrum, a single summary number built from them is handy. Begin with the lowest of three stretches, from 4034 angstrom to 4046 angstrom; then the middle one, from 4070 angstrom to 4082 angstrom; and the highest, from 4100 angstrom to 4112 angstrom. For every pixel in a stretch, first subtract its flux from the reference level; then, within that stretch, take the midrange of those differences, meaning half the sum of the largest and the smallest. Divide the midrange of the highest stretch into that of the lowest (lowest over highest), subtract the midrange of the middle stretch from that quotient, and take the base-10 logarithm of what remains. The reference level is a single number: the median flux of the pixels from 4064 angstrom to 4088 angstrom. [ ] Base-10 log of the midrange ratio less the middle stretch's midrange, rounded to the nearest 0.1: 0.7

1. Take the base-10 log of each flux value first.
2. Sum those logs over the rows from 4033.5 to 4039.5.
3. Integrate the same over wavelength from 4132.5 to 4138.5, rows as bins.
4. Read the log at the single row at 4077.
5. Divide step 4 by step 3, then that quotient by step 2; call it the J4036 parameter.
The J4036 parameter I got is 0.0875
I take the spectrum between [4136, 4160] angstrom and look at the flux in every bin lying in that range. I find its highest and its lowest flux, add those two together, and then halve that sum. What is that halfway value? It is 7.5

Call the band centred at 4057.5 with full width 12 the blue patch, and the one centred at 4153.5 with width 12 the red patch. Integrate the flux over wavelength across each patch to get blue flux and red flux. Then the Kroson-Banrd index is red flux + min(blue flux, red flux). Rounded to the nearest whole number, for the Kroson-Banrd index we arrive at 182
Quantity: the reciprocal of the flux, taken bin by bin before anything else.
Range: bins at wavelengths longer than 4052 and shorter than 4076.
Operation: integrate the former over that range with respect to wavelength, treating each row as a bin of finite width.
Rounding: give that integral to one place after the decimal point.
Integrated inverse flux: 3.2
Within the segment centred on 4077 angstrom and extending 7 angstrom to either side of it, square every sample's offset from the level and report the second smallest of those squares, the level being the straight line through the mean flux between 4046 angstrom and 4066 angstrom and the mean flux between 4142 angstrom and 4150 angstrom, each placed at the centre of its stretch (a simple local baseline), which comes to 0.1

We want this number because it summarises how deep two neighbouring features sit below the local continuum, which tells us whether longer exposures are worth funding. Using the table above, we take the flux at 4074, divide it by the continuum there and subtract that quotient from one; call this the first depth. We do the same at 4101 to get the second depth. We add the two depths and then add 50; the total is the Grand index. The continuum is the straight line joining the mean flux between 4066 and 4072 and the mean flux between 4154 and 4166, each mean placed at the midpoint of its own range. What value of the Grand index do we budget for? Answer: 49.6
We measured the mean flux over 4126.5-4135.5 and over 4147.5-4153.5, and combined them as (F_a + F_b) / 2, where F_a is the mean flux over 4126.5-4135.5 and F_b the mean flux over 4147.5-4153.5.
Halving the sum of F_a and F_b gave 7.68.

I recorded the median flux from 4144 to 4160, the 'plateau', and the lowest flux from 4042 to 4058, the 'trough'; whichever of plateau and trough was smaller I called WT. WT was 6.89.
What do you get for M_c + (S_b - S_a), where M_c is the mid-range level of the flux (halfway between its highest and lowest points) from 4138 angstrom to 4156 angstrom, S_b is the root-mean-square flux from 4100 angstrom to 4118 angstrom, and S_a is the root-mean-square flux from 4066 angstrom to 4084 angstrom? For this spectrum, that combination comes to 7.1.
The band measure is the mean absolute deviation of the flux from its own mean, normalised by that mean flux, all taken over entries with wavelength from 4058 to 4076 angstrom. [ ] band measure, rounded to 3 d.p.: 0.054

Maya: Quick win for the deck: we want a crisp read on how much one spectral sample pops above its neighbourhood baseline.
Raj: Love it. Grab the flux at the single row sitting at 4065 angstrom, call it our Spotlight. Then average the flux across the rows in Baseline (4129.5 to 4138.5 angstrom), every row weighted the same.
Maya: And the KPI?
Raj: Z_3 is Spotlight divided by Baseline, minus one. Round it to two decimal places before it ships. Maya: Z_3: 0.12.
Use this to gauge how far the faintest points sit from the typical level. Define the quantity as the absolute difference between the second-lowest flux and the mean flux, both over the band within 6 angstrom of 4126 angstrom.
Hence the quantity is 0.13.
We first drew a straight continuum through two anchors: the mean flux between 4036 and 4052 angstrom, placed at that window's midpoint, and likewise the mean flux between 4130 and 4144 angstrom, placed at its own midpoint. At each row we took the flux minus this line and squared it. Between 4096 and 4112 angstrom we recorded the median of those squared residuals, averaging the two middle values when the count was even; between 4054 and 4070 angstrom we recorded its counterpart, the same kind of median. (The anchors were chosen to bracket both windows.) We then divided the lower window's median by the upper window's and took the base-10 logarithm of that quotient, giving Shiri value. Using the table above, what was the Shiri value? -2.1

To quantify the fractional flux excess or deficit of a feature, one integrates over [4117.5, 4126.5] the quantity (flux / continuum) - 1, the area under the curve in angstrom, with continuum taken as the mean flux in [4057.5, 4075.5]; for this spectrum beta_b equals -0.95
